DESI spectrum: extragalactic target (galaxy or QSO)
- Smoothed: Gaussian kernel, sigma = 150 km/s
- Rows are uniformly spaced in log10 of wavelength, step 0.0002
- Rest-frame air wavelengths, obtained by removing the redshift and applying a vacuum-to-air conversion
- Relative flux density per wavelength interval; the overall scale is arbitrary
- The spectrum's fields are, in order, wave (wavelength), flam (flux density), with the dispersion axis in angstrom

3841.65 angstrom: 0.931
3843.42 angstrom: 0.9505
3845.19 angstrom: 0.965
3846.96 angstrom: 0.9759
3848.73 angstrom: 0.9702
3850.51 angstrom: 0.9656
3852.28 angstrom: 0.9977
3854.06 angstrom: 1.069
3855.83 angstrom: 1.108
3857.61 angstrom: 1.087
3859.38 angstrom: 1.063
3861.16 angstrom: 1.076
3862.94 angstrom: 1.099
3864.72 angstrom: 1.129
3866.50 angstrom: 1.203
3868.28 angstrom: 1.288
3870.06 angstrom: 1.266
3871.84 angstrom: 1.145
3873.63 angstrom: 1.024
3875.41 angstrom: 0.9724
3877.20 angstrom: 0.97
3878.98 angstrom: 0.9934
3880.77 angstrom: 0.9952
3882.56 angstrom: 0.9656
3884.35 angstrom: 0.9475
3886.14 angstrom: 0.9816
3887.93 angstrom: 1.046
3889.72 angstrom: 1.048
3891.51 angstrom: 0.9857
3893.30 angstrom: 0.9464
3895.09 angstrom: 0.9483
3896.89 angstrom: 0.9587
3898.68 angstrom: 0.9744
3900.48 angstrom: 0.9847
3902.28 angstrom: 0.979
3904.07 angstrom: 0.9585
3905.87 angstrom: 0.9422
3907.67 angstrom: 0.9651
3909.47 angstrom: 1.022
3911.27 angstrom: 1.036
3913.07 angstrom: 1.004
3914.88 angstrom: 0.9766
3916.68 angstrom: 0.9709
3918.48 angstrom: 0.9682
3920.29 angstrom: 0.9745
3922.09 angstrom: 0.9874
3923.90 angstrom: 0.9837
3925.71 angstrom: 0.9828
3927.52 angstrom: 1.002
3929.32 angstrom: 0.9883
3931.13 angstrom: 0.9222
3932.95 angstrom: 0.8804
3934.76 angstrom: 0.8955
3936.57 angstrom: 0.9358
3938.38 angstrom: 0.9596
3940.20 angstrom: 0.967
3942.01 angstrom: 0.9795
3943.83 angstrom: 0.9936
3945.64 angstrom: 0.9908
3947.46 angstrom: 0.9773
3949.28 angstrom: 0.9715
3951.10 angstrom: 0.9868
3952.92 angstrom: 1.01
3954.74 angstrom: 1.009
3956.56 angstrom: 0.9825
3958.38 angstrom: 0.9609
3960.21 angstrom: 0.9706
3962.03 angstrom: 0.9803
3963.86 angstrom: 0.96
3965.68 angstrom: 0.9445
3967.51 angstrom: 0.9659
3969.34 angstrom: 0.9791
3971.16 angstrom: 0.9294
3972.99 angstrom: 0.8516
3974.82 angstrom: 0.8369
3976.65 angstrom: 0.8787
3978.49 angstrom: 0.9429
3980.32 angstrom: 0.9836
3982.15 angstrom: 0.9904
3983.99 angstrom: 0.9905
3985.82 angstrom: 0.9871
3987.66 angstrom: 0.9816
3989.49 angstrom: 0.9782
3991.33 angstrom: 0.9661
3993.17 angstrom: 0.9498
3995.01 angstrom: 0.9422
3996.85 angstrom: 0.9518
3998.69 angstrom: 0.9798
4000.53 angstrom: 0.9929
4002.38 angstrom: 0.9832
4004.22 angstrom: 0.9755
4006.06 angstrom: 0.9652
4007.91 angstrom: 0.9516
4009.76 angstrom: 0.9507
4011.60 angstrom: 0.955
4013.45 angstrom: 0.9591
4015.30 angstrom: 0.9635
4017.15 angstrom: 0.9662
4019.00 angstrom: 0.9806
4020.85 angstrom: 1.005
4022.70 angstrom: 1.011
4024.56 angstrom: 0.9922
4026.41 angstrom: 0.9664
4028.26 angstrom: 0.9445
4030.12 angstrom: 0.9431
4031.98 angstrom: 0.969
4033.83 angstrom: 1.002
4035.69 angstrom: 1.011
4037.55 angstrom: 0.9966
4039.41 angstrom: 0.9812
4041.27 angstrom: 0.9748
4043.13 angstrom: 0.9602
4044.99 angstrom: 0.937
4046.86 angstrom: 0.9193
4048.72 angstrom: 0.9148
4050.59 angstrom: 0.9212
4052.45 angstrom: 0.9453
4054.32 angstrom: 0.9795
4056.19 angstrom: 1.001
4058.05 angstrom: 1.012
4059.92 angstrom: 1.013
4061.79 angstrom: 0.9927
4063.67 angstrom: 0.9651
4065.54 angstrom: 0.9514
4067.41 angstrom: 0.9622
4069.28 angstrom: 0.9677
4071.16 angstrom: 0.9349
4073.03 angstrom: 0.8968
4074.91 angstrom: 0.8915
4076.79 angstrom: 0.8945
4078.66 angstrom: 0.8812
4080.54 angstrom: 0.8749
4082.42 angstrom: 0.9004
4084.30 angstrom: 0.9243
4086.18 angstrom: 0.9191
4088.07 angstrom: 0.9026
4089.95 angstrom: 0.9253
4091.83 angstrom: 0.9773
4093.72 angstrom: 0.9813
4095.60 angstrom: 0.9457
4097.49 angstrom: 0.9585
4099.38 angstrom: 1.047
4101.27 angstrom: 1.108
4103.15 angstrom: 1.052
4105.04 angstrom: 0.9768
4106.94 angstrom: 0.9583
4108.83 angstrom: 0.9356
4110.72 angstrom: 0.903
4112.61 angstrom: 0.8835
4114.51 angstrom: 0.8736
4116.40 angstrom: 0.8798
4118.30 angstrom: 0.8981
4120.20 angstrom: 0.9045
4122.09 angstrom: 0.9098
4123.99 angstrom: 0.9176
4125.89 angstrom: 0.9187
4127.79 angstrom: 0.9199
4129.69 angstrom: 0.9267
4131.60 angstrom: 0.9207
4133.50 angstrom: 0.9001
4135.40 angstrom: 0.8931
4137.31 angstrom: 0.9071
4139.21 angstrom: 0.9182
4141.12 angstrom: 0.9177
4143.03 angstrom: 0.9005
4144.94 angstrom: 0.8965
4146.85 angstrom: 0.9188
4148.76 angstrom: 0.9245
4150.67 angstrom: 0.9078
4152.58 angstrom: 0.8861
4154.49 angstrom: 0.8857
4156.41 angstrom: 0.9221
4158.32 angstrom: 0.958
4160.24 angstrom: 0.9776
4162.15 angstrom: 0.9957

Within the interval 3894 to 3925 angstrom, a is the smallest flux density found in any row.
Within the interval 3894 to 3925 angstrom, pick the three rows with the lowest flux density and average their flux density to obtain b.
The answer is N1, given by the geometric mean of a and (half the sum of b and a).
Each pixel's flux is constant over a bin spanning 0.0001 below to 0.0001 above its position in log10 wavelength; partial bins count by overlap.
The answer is 0.944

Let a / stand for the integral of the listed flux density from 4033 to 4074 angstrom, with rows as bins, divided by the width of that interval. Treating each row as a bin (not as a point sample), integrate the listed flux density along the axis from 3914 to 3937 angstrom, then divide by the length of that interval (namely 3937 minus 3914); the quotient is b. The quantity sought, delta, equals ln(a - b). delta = -5.2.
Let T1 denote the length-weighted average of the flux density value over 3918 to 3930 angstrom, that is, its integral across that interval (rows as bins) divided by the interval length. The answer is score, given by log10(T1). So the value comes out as -0.007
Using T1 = 0.98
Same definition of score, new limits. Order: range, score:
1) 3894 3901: -0.016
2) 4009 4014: -0.020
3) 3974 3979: -0.055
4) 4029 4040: -0.008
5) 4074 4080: -0.051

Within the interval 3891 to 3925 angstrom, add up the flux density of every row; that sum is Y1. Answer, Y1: 18.6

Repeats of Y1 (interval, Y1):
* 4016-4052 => 18.4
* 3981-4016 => 18.4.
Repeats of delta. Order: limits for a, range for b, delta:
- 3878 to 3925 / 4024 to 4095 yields -3.4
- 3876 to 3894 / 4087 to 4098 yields -3.2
